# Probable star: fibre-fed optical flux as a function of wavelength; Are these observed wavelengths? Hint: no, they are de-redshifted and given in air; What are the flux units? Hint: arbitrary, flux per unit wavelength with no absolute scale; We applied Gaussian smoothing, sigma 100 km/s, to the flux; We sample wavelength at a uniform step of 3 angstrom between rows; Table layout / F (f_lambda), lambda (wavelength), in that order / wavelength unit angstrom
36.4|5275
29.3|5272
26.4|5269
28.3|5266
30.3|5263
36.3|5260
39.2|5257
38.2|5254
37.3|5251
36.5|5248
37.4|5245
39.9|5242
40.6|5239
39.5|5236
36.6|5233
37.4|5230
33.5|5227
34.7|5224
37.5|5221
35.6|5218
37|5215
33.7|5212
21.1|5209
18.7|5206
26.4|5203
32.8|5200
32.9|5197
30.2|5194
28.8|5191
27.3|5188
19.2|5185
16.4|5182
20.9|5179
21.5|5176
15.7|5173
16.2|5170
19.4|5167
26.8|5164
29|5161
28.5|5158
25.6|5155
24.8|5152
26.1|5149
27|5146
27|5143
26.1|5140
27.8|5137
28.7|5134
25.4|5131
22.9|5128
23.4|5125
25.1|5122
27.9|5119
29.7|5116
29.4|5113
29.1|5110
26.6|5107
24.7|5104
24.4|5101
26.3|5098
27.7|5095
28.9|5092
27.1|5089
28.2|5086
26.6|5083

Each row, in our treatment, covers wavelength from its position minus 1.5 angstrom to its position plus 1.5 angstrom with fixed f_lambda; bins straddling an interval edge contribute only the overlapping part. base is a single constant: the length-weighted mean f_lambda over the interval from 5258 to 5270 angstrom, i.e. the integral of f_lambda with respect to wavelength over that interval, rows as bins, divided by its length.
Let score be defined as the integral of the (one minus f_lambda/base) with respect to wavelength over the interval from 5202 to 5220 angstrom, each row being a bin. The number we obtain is 1.0 angstrom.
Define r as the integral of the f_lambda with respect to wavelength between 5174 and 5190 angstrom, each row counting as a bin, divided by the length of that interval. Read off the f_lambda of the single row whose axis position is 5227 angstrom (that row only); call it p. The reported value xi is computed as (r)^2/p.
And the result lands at 13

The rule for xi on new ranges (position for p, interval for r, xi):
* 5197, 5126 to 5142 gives 21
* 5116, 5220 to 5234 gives 43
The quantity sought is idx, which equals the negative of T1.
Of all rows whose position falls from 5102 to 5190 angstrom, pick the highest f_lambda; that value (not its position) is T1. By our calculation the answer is -29.7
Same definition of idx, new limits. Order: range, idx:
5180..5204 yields -32.9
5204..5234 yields -37.5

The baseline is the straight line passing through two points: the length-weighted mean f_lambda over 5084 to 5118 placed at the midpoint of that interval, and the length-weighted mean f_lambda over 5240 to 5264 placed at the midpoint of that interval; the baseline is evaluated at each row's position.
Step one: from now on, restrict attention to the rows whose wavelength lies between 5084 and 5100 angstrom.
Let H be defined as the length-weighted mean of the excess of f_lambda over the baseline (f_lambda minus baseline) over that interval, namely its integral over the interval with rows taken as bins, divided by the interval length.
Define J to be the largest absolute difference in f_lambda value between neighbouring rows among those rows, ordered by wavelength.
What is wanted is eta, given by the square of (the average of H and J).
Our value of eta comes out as 1.5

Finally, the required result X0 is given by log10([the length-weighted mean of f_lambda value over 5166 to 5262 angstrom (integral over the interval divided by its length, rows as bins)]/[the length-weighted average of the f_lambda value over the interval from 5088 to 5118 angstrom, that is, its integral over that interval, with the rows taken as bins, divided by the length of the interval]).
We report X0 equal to 0.0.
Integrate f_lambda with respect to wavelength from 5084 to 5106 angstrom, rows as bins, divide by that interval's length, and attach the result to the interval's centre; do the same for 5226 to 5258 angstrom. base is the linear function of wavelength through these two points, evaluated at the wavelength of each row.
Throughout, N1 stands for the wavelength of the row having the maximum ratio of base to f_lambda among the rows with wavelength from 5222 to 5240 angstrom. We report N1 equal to 5227 angstrom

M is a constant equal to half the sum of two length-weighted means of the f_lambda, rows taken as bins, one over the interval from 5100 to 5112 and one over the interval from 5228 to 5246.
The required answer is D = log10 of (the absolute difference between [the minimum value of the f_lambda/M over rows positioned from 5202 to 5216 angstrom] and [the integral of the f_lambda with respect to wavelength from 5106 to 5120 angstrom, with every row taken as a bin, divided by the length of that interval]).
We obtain 1.448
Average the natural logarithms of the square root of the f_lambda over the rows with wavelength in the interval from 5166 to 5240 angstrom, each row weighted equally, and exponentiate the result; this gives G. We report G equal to 5.2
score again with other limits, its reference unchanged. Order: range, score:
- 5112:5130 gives 2.7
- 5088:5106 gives 2.5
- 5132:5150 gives 2.2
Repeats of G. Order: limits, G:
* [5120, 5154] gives 5.1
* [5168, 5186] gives 4.3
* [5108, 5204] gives 5.0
